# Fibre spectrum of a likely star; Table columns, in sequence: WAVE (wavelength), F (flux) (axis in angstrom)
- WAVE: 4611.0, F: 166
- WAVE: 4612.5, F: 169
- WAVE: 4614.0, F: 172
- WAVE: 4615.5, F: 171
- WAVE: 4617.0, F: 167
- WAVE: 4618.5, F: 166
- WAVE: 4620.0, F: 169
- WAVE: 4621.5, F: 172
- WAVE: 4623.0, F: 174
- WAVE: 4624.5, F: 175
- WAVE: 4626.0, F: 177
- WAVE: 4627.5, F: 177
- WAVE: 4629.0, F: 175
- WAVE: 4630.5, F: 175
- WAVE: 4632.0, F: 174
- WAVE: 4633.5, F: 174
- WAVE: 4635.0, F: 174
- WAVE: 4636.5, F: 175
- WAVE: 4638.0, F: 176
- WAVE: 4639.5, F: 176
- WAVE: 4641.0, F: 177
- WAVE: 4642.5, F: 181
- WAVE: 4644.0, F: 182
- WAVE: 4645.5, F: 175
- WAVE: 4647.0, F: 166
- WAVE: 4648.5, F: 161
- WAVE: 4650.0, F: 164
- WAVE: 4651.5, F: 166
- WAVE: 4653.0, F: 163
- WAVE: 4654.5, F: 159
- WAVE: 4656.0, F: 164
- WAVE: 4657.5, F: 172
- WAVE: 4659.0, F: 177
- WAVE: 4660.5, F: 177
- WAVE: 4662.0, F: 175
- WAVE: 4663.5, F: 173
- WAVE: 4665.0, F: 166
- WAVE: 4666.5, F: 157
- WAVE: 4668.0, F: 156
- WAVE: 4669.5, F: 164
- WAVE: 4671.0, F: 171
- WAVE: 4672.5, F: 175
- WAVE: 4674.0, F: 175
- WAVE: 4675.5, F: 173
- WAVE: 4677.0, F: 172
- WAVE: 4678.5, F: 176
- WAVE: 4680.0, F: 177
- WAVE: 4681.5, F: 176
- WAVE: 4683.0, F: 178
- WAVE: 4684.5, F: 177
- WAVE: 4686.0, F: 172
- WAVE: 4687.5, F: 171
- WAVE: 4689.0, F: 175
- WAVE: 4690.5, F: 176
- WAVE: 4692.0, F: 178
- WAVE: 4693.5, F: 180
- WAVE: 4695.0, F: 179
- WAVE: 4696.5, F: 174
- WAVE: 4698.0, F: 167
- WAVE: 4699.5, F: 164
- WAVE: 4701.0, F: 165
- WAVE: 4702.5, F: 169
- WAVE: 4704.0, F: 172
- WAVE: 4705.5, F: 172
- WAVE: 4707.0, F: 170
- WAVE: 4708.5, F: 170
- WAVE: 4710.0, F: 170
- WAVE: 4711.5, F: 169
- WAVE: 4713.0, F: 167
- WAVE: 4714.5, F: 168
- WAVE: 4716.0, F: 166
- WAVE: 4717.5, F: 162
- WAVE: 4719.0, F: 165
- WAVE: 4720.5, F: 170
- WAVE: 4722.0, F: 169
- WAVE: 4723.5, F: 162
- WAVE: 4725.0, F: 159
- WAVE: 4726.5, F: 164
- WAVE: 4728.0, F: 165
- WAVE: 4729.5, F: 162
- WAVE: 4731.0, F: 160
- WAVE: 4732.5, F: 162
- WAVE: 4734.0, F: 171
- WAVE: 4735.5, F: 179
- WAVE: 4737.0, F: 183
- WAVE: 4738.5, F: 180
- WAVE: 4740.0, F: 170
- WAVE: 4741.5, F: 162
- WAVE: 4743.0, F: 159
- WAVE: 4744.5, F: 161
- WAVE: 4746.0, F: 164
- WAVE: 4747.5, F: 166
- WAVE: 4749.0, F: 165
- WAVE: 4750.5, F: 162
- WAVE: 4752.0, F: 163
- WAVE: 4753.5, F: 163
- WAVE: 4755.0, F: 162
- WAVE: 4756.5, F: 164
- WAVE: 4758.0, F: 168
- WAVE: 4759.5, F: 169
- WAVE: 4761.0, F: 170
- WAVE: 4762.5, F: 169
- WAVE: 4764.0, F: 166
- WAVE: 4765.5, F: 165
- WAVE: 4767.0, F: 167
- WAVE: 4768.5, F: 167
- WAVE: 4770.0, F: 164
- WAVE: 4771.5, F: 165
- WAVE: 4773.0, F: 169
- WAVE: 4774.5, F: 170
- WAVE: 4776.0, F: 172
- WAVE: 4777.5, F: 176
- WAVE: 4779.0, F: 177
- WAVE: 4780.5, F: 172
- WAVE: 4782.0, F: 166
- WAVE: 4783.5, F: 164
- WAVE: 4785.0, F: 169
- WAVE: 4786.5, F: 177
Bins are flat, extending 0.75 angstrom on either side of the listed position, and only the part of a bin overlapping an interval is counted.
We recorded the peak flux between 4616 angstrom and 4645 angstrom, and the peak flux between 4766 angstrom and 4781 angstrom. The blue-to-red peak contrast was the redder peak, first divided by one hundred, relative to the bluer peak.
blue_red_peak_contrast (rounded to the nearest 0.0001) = 0.0097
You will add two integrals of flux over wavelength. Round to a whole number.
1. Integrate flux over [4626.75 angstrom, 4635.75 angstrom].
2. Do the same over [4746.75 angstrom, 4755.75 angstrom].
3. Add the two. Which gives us 3045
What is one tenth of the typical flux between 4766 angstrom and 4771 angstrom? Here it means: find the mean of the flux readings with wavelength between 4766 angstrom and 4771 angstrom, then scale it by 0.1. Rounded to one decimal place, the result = 16.6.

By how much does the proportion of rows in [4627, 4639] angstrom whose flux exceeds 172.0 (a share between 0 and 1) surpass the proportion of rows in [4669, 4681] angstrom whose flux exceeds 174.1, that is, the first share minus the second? 0.50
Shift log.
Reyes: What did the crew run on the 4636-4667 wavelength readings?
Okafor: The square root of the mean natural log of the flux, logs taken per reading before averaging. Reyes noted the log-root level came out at 2.267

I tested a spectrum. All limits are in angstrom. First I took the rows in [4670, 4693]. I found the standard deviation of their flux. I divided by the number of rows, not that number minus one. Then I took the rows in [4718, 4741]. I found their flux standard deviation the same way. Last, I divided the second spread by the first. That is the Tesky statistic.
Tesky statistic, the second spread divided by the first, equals 3.11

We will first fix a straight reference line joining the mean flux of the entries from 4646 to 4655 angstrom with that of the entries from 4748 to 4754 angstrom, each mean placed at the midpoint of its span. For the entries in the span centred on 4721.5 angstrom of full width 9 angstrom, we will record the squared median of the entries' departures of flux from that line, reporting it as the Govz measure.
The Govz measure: 0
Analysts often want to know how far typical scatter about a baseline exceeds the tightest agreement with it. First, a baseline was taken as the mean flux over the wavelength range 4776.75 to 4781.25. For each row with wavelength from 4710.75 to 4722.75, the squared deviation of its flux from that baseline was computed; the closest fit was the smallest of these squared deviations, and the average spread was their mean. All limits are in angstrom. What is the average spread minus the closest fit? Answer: 45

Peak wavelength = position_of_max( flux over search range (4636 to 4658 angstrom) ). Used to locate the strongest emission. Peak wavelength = 4644.0 angstrom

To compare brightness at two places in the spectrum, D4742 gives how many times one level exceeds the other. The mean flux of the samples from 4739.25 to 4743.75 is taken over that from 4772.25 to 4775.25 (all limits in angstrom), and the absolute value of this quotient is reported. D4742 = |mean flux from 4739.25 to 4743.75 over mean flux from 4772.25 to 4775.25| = 0.97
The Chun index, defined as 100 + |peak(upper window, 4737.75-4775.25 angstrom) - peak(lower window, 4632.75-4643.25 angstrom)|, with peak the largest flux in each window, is 101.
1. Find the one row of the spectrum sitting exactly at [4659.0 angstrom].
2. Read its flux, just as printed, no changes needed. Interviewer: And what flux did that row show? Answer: 177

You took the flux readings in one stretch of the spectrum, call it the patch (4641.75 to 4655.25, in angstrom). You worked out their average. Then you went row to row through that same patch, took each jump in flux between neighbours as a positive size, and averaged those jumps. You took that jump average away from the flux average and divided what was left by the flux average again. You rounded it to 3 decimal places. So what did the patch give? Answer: 0.975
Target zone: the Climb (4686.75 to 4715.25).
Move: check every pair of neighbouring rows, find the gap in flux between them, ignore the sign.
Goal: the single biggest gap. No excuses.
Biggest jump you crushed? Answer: 7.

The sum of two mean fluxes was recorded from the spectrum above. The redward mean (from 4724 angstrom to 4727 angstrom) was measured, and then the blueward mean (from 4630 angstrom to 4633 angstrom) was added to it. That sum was 336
